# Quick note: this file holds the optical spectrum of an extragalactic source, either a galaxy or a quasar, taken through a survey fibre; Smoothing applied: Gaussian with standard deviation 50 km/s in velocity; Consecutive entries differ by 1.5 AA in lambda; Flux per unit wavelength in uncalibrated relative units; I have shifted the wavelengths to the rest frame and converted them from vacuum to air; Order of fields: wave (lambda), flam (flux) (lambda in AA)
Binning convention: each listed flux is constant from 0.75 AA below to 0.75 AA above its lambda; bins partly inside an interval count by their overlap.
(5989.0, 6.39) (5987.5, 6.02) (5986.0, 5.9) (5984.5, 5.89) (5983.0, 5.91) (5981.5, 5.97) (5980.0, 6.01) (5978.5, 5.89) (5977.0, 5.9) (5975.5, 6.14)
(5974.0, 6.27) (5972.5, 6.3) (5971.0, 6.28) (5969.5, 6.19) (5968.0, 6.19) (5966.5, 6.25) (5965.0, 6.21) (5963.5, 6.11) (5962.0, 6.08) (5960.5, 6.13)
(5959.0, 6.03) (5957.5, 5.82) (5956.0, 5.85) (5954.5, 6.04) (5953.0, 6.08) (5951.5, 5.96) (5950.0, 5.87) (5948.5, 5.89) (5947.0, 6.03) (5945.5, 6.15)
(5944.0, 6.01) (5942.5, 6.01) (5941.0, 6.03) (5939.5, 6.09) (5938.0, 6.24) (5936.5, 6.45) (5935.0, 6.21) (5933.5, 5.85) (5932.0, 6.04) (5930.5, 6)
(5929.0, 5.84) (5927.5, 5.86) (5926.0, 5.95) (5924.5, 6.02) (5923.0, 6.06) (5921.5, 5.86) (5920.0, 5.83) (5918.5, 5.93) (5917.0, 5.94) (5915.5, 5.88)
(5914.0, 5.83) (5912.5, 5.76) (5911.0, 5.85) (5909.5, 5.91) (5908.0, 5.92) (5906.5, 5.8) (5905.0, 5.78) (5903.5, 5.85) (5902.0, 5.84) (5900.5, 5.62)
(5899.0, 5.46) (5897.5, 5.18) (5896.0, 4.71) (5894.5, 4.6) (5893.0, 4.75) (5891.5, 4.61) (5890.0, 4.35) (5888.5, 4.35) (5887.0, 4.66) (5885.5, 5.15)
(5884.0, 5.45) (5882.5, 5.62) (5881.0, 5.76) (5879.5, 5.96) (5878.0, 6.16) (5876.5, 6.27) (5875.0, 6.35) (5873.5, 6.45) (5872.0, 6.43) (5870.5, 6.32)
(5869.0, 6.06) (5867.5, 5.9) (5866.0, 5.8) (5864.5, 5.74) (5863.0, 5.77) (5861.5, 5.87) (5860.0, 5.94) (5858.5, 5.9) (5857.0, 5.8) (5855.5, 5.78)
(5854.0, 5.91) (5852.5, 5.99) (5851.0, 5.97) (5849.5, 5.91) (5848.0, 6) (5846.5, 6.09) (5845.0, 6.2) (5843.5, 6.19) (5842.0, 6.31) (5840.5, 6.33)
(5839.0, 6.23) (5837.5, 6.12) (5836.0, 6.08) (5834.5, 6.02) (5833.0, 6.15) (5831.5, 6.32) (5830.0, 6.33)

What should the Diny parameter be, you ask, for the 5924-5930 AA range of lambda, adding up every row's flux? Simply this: 23.7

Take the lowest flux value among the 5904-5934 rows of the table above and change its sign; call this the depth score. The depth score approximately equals -5.76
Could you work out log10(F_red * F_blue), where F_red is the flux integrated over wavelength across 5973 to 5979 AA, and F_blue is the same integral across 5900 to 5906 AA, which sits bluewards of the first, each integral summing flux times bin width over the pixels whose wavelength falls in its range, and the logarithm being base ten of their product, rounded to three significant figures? 3.10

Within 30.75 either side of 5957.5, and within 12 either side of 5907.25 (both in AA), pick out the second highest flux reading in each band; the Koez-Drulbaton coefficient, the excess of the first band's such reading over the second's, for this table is 0.4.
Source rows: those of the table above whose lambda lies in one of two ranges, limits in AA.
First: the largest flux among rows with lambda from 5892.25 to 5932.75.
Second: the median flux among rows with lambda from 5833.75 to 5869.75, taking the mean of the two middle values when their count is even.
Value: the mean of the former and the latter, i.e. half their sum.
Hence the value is 6.02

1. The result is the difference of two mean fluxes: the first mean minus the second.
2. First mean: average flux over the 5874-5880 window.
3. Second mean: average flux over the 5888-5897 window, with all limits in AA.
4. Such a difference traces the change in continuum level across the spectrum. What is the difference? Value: 1.6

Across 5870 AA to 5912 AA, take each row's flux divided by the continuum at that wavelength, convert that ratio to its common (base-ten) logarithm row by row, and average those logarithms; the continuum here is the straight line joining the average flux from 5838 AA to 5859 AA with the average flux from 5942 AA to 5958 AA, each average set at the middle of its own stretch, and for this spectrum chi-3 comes -0.039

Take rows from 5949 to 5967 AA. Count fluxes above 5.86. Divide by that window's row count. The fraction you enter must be 0.83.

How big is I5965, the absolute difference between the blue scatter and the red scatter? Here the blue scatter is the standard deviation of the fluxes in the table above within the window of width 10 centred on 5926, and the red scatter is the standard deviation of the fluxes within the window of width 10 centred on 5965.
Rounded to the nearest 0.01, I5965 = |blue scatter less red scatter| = 0.03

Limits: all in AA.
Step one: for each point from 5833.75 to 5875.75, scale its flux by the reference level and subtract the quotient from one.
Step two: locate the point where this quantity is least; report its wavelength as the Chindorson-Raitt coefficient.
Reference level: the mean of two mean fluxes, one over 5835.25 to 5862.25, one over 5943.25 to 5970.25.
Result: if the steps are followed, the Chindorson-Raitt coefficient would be 5873.5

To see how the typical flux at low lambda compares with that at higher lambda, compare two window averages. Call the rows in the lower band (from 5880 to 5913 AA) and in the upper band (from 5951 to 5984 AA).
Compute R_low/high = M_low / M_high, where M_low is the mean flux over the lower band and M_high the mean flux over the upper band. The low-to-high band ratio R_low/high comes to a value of 0.88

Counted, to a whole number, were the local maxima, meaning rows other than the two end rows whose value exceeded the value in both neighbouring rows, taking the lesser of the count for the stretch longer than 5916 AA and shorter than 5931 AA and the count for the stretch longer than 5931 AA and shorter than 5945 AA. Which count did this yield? 1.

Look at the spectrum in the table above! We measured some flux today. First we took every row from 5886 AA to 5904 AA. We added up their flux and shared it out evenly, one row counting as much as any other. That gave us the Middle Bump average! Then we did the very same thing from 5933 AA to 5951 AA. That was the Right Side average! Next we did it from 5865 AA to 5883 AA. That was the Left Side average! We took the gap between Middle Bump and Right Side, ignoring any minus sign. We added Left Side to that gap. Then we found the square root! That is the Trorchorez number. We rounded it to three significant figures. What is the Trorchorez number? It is 2.68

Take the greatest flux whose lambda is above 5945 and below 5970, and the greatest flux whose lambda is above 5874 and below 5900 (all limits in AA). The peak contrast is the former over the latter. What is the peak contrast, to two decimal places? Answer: 0.98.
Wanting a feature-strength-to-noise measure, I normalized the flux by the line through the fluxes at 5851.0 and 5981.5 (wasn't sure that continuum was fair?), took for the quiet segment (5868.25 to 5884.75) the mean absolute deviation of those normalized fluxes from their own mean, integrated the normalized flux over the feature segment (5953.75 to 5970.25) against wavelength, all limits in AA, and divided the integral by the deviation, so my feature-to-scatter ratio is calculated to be 361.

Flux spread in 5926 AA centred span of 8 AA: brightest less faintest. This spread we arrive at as 0.22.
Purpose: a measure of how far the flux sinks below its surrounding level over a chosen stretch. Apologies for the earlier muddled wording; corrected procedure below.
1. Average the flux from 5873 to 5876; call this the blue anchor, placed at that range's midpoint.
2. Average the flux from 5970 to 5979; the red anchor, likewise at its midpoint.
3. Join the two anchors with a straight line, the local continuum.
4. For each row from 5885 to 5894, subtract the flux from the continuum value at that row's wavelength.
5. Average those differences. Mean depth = 1.7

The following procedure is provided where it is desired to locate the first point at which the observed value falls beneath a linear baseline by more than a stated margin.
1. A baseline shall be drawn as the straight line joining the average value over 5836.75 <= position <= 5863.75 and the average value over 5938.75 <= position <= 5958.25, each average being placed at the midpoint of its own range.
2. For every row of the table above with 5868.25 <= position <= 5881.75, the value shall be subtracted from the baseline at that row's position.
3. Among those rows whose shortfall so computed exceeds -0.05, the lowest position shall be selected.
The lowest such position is 5869.0 AA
